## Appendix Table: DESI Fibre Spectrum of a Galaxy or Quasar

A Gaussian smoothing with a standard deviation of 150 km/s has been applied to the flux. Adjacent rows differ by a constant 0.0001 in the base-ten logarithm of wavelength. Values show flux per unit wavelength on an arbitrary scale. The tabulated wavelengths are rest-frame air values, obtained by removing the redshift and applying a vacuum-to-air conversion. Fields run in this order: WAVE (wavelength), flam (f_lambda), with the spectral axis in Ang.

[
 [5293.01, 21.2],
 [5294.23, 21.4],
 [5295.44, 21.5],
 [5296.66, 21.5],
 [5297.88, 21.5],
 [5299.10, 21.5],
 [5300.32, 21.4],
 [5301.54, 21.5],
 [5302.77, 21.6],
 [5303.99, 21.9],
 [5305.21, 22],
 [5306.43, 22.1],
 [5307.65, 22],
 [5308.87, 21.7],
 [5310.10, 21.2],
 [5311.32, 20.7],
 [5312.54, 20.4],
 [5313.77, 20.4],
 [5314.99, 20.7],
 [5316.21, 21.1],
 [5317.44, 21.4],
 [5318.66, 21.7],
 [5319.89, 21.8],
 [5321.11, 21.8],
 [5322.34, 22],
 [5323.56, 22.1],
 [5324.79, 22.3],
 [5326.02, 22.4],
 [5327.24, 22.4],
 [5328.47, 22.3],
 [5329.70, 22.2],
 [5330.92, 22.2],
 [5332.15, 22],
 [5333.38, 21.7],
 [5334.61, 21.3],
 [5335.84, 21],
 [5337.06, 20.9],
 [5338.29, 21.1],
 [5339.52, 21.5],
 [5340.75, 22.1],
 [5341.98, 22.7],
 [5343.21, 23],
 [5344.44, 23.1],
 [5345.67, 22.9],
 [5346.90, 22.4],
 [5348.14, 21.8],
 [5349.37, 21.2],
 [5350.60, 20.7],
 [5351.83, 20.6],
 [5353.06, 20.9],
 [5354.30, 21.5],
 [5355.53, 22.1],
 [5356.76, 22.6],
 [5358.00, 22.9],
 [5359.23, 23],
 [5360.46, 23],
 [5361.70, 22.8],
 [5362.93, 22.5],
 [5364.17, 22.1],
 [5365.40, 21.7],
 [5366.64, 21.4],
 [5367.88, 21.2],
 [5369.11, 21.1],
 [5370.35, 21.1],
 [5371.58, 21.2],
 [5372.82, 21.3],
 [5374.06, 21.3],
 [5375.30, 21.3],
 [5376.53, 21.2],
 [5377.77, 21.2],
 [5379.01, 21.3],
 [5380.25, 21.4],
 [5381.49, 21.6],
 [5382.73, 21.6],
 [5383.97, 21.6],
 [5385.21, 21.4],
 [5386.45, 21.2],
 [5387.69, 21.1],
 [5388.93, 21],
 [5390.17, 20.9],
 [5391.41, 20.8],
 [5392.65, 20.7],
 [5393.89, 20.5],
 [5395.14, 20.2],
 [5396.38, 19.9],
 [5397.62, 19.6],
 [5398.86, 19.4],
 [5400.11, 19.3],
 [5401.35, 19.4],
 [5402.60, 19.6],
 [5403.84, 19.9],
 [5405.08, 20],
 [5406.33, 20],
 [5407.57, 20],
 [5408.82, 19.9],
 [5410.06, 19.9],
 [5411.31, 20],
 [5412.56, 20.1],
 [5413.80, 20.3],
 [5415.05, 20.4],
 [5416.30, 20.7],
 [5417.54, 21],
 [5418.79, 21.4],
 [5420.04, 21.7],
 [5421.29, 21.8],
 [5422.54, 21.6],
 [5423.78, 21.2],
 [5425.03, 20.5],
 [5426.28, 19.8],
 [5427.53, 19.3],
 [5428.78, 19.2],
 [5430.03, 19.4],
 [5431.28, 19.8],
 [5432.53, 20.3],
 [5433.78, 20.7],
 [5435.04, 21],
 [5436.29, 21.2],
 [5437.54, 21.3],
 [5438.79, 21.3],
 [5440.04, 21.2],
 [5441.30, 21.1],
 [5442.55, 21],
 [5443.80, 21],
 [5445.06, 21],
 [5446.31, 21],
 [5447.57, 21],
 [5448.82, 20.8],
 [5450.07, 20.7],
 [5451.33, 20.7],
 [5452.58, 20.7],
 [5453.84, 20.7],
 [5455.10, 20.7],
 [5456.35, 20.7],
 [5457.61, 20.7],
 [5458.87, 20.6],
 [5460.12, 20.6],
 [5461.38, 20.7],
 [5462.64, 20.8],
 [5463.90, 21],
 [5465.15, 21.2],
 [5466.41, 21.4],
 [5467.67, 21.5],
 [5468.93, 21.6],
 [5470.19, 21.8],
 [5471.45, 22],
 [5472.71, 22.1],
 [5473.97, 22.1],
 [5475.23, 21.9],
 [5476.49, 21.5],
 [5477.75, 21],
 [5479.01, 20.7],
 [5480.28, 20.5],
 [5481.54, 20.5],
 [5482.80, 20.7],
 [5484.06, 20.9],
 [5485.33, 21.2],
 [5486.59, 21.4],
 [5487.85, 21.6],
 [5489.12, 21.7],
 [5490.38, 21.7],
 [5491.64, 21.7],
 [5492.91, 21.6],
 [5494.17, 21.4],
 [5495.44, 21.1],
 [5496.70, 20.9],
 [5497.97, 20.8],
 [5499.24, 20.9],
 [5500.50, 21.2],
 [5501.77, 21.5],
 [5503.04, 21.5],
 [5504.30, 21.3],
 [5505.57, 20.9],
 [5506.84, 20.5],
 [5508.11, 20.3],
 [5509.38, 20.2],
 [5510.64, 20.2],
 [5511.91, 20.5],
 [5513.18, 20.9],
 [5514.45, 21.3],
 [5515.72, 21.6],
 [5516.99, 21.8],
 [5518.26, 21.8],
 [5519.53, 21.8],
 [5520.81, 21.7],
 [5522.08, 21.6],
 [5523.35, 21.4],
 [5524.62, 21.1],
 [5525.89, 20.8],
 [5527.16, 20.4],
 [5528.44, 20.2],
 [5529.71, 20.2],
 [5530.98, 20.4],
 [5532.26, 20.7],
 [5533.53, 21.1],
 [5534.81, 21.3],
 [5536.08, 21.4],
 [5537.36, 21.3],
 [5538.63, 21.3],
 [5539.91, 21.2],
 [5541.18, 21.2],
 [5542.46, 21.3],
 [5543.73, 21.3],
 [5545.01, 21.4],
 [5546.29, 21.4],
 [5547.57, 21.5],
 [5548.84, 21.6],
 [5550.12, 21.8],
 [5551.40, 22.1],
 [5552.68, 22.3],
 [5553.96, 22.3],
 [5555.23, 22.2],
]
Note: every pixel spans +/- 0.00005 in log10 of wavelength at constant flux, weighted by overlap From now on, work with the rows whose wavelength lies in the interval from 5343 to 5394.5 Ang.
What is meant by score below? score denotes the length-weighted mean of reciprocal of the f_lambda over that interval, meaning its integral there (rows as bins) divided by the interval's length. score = 0.0463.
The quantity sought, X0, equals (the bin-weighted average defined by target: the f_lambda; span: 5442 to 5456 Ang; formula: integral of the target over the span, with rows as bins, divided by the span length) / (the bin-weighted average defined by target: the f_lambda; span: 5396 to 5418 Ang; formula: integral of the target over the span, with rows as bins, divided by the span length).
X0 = 1.04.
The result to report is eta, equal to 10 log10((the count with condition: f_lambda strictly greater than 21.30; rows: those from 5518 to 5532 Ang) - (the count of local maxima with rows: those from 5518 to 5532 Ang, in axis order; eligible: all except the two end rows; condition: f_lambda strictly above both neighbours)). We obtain 7.0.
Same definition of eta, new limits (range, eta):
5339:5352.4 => 8.5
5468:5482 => 8.5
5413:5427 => 4.8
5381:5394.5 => 6.0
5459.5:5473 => 7.8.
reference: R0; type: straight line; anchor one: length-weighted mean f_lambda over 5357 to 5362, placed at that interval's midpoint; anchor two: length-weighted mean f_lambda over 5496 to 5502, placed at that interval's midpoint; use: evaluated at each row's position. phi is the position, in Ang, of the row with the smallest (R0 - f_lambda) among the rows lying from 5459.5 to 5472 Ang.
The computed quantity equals 5471.45 Ang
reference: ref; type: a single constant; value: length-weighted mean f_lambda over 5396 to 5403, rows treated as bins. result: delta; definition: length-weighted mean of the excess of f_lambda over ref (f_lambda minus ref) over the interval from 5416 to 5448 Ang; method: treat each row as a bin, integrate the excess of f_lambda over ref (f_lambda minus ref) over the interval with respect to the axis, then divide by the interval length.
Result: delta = 1.3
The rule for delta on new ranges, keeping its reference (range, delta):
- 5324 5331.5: 2.8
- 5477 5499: 1.6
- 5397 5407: 0.1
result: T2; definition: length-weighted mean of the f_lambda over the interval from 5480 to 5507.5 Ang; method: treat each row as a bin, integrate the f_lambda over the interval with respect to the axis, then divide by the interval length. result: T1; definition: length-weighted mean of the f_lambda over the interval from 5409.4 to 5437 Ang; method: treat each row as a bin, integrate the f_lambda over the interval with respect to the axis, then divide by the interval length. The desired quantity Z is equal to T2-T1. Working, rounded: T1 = 20.5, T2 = 21.2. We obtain 0.7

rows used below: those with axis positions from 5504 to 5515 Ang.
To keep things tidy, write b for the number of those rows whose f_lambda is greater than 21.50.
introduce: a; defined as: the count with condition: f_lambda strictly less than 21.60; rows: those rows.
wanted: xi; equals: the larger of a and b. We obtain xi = 9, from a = 9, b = 0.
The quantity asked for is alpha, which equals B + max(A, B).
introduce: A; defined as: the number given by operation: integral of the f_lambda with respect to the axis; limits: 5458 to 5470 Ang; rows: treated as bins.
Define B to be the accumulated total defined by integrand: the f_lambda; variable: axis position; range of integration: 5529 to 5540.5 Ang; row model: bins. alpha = 494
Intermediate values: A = 253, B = 241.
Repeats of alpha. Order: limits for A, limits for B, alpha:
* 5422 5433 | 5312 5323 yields 468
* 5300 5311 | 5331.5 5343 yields 498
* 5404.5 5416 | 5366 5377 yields 467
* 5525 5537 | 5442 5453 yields 479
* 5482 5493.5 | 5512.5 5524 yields 495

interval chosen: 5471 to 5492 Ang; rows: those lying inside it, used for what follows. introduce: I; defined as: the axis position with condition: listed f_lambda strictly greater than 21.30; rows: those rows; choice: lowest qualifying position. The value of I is 5471.45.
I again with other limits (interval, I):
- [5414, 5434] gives 5418.79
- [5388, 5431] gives 5418.79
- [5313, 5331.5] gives 5317.44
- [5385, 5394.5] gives 5385.21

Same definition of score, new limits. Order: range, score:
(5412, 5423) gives 0.0477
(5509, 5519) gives 0.0475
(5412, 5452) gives 0.0483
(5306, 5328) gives 0.0464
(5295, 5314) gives 0.0466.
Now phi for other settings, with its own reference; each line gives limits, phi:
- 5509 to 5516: 5515.72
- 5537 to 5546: 5545.01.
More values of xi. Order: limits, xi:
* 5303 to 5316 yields 5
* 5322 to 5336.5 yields 10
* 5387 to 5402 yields 12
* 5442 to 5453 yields 9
